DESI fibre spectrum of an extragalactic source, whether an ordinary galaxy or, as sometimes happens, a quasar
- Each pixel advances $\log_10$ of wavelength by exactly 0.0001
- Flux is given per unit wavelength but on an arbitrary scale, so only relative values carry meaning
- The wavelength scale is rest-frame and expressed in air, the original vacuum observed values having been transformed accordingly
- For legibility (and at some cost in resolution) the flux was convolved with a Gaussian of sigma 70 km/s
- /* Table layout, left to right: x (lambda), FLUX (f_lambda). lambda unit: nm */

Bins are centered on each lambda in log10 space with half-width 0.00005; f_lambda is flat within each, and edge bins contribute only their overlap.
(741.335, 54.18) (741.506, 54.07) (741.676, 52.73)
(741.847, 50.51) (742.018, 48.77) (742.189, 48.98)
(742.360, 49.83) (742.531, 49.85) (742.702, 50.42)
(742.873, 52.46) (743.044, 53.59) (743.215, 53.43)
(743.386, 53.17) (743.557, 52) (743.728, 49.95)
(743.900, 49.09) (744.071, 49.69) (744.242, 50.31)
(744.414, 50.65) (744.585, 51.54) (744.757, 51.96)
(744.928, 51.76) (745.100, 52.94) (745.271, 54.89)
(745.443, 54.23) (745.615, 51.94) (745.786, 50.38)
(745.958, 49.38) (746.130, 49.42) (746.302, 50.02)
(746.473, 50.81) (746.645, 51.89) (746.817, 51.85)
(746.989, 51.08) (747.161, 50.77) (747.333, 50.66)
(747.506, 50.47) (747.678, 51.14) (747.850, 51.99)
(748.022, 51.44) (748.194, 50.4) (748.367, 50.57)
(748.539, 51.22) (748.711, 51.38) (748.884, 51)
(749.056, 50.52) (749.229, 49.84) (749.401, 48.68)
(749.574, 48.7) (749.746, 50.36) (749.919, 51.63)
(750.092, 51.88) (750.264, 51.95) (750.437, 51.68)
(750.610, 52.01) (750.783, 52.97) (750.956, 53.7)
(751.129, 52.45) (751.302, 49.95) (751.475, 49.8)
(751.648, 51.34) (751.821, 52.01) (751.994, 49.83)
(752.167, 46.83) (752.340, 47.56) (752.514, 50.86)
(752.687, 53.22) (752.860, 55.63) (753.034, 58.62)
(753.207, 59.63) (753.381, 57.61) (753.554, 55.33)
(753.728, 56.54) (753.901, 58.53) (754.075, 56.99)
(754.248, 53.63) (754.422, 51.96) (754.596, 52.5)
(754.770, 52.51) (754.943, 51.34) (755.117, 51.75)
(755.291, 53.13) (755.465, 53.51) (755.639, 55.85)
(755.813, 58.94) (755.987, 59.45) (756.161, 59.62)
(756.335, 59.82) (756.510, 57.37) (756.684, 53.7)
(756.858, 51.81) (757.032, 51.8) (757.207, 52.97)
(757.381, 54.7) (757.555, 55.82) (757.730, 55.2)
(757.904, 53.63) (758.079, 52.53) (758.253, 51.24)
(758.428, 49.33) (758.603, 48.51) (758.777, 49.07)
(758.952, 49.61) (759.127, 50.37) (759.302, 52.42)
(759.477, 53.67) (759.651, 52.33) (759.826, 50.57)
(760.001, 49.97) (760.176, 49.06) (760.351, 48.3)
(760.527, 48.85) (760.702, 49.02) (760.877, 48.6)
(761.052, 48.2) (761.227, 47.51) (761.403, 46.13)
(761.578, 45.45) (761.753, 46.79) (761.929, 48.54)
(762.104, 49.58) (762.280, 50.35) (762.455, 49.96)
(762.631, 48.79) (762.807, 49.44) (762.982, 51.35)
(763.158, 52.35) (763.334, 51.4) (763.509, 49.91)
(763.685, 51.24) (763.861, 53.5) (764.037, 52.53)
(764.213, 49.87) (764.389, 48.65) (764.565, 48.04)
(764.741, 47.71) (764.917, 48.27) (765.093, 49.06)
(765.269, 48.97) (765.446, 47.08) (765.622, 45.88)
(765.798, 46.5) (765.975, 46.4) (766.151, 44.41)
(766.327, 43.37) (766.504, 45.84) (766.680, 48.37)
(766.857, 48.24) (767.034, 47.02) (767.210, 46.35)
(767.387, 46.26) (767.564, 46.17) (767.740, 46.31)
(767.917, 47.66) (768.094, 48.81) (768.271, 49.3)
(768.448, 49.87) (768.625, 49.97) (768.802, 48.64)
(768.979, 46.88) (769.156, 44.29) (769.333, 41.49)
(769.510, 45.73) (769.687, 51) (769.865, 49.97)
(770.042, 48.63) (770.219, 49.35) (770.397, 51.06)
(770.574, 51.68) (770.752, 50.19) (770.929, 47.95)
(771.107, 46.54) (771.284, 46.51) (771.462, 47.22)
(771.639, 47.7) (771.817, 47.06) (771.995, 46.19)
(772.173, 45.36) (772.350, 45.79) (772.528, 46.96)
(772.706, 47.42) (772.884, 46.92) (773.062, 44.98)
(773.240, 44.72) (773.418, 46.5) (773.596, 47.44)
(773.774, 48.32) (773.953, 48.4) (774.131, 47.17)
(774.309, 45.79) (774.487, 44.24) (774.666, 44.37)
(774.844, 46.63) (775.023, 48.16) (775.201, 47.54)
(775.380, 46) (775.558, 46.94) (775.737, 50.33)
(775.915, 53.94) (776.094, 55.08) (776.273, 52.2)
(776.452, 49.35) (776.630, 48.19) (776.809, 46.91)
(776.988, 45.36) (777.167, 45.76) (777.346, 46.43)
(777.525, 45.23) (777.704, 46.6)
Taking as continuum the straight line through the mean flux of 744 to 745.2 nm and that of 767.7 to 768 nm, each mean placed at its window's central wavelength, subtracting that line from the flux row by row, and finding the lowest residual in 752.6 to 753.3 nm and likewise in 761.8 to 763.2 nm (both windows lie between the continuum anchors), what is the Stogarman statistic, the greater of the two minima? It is 3.4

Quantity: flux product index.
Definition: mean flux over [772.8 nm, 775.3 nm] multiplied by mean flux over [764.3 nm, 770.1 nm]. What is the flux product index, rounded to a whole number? 2200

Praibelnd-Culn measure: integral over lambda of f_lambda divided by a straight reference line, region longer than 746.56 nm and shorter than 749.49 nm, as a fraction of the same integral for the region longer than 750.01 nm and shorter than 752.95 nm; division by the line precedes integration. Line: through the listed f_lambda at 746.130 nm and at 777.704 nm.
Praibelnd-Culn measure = 0.98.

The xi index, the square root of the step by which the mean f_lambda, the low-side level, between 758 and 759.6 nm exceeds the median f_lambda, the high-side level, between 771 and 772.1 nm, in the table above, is 2.0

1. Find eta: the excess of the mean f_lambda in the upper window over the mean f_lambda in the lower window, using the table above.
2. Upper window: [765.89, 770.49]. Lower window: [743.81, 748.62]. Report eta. -3.8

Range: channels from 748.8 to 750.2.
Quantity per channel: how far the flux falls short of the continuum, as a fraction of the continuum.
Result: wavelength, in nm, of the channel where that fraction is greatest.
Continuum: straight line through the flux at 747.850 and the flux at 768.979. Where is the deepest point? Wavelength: 749.401 nm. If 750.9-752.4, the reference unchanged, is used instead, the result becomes 752.167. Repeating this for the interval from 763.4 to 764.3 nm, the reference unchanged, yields 763.509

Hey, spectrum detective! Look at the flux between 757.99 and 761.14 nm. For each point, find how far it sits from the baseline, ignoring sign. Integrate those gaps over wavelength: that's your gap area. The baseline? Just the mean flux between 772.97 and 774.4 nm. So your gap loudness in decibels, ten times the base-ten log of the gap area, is 10.3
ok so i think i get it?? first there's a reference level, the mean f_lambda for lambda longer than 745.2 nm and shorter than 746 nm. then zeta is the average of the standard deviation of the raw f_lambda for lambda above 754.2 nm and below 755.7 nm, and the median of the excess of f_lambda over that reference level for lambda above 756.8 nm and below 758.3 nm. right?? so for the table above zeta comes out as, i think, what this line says 1.0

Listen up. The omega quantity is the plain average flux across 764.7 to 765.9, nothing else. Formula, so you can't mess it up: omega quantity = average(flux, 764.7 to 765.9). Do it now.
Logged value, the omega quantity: 47.6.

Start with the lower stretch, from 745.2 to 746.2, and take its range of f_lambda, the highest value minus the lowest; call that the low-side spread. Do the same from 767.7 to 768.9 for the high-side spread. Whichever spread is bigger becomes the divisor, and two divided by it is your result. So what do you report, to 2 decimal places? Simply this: 0.36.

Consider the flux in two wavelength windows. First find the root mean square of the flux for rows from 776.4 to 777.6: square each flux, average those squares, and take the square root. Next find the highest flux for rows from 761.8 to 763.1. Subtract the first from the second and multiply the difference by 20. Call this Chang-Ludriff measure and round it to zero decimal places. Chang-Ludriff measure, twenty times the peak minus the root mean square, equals 92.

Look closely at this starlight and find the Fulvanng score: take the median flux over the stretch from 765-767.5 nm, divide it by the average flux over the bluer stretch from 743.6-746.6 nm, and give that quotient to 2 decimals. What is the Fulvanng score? 0.91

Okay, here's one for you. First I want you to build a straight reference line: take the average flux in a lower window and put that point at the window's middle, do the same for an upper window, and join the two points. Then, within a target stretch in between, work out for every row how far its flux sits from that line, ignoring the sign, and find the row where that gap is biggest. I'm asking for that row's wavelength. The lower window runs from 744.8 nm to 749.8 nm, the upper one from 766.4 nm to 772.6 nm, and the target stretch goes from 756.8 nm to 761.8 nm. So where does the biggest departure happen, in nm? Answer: 757.555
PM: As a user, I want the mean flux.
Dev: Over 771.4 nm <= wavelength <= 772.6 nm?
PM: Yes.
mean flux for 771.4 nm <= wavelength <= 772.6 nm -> 46.6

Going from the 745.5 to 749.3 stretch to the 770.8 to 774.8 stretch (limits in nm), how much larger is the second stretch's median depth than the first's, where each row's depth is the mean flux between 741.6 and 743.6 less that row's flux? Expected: 4.06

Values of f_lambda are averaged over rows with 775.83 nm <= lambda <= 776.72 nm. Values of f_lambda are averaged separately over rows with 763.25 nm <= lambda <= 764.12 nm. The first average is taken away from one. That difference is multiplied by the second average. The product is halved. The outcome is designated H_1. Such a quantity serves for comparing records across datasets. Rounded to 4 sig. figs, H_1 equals -1312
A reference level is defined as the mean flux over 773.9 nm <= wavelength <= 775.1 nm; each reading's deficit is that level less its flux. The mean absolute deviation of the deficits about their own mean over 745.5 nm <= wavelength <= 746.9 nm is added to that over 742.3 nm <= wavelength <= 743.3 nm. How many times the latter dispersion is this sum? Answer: 1.6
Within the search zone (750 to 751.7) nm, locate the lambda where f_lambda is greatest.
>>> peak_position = 750.956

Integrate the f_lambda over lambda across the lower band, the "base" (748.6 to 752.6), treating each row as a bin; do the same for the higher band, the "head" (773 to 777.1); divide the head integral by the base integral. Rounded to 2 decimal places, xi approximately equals 0.97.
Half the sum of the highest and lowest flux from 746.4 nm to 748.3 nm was 51.2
